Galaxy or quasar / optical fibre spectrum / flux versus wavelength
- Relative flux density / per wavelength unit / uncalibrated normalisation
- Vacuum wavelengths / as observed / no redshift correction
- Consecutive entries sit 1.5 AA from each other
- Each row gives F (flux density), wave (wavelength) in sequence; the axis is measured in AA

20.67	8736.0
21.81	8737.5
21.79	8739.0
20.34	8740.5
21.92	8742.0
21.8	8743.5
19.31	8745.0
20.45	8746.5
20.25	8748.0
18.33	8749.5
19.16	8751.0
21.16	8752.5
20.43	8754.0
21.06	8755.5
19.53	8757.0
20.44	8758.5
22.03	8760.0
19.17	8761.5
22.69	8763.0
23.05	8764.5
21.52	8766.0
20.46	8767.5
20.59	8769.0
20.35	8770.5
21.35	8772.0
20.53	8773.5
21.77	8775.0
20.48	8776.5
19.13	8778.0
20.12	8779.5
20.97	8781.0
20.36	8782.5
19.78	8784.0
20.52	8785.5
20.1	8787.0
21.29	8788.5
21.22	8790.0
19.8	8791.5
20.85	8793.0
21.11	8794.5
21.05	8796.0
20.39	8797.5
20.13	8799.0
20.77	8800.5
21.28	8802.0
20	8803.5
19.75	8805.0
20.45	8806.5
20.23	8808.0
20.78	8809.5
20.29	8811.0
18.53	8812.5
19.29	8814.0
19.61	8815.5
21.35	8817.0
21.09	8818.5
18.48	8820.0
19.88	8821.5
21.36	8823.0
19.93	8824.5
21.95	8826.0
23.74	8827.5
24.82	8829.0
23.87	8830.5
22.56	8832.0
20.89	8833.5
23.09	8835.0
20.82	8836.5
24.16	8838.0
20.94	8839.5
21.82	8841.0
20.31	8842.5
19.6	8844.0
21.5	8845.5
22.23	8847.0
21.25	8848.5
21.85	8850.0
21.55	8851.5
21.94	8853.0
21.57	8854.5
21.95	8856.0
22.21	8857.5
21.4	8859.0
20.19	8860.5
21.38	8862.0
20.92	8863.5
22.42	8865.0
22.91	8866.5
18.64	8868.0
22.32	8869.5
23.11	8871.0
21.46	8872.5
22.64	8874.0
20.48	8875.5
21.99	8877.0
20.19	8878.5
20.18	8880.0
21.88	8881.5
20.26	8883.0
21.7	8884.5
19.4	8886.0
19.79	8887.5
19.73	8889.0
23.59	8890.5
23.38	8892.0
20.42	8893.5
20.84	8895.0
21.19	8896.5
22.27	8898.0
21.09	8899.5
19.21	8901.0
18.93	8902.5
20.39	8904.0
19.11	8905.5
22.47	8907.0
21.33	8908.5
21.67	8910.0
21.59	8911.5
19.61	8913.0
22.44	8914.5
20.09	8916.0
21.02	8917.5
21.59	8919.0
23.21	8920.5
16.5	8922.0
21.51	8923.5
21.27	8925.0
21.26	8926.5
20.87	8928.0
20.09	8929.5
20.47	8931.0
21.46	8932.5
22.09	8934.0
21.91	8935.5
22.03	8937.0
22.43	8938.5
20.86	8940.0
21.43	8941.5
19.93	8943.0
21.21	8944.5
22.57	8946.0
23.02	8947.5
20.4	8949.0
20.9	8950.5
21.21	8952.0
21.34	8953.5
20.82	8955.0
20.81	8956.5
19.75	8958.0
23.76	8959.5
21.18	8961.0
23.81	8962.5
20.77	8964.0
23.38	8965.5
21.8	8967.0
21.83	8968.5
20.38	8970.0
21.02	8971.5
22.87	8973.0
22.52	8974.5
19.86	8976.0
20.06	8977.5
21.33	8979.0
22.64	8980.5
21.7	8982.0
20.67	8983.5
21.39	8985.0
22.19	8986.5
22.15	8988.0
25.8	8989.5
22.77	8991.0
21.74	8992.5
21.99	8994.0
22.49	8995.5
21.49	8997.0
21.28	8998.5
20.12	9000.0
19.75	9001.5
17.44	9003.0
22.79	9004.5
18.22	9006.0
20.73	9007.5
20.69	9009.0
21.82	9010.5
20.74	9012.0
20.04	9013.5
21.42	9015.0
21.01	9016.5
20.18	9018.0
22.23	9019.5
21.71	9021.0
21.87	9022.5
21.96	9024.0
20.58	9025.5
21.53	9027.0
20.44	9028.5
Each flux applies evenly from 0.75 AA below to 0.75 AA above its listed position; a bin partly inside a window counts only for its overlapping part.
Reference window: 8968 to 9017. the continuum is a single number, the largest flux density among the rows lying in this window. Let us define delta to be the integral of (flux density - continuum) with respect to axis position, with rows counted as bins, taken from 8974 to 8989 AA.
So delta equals -64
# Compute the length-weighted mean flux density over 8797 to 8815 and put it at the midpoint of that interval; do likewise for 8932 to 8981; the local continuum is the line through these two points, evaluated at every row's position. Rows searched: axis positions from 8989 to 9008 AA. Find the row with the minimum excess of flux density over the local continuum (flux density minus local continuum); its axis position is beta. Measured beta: 9003.0 AA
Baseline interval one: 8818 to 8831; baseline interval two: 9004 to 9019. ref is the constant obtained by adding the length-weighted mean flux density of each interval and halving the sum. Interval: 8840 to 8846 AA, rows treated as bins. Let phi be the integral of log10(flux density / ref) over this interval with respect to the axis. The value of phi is -0.05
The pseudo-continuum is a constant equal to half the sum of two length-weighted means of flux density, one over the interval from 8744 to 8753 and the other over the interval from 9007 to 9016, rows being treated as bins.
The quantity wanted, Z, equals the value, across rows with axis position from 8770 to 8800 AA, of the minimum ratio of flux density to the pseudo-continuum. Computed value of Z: 0.94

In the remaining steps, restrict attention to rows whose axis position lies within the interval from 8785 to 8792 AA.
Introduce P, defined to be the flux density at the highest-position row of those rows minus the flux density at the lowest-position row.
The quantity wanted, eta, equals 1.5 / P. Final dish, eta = -2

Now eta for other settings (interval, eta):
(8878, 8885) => 1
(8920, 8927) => -1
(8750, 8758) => 4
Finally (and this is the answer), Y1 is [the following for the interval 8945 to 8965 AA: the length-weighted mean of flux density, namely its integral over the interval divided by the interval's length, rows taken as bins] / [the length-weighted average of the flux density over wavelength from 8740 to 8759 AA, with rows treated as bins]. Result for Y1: 1.06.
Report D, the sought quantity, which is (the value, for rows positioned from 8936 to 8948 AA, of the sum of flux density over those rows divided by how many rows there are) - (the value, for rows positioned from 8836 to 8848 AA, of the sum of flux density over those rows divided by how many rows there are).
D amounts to 0.3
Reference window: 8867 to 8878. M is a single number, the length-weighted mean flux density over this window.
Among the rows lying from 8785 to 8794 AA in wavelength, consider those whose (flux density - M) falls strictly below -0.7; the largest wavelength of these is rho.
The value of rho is 8791.5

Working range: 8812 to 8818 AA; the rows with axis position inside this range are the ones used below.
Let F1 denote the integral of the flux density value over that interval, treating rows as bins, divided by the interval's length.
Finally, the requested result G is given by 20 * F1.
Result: 396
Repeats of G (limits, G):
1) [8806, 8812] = 407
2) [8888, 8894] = 435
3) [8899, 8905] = 396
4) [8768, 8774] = 414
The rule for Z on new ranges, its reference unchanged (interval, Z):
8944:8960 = 0.97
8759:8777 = 0.94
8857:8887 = 0.92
